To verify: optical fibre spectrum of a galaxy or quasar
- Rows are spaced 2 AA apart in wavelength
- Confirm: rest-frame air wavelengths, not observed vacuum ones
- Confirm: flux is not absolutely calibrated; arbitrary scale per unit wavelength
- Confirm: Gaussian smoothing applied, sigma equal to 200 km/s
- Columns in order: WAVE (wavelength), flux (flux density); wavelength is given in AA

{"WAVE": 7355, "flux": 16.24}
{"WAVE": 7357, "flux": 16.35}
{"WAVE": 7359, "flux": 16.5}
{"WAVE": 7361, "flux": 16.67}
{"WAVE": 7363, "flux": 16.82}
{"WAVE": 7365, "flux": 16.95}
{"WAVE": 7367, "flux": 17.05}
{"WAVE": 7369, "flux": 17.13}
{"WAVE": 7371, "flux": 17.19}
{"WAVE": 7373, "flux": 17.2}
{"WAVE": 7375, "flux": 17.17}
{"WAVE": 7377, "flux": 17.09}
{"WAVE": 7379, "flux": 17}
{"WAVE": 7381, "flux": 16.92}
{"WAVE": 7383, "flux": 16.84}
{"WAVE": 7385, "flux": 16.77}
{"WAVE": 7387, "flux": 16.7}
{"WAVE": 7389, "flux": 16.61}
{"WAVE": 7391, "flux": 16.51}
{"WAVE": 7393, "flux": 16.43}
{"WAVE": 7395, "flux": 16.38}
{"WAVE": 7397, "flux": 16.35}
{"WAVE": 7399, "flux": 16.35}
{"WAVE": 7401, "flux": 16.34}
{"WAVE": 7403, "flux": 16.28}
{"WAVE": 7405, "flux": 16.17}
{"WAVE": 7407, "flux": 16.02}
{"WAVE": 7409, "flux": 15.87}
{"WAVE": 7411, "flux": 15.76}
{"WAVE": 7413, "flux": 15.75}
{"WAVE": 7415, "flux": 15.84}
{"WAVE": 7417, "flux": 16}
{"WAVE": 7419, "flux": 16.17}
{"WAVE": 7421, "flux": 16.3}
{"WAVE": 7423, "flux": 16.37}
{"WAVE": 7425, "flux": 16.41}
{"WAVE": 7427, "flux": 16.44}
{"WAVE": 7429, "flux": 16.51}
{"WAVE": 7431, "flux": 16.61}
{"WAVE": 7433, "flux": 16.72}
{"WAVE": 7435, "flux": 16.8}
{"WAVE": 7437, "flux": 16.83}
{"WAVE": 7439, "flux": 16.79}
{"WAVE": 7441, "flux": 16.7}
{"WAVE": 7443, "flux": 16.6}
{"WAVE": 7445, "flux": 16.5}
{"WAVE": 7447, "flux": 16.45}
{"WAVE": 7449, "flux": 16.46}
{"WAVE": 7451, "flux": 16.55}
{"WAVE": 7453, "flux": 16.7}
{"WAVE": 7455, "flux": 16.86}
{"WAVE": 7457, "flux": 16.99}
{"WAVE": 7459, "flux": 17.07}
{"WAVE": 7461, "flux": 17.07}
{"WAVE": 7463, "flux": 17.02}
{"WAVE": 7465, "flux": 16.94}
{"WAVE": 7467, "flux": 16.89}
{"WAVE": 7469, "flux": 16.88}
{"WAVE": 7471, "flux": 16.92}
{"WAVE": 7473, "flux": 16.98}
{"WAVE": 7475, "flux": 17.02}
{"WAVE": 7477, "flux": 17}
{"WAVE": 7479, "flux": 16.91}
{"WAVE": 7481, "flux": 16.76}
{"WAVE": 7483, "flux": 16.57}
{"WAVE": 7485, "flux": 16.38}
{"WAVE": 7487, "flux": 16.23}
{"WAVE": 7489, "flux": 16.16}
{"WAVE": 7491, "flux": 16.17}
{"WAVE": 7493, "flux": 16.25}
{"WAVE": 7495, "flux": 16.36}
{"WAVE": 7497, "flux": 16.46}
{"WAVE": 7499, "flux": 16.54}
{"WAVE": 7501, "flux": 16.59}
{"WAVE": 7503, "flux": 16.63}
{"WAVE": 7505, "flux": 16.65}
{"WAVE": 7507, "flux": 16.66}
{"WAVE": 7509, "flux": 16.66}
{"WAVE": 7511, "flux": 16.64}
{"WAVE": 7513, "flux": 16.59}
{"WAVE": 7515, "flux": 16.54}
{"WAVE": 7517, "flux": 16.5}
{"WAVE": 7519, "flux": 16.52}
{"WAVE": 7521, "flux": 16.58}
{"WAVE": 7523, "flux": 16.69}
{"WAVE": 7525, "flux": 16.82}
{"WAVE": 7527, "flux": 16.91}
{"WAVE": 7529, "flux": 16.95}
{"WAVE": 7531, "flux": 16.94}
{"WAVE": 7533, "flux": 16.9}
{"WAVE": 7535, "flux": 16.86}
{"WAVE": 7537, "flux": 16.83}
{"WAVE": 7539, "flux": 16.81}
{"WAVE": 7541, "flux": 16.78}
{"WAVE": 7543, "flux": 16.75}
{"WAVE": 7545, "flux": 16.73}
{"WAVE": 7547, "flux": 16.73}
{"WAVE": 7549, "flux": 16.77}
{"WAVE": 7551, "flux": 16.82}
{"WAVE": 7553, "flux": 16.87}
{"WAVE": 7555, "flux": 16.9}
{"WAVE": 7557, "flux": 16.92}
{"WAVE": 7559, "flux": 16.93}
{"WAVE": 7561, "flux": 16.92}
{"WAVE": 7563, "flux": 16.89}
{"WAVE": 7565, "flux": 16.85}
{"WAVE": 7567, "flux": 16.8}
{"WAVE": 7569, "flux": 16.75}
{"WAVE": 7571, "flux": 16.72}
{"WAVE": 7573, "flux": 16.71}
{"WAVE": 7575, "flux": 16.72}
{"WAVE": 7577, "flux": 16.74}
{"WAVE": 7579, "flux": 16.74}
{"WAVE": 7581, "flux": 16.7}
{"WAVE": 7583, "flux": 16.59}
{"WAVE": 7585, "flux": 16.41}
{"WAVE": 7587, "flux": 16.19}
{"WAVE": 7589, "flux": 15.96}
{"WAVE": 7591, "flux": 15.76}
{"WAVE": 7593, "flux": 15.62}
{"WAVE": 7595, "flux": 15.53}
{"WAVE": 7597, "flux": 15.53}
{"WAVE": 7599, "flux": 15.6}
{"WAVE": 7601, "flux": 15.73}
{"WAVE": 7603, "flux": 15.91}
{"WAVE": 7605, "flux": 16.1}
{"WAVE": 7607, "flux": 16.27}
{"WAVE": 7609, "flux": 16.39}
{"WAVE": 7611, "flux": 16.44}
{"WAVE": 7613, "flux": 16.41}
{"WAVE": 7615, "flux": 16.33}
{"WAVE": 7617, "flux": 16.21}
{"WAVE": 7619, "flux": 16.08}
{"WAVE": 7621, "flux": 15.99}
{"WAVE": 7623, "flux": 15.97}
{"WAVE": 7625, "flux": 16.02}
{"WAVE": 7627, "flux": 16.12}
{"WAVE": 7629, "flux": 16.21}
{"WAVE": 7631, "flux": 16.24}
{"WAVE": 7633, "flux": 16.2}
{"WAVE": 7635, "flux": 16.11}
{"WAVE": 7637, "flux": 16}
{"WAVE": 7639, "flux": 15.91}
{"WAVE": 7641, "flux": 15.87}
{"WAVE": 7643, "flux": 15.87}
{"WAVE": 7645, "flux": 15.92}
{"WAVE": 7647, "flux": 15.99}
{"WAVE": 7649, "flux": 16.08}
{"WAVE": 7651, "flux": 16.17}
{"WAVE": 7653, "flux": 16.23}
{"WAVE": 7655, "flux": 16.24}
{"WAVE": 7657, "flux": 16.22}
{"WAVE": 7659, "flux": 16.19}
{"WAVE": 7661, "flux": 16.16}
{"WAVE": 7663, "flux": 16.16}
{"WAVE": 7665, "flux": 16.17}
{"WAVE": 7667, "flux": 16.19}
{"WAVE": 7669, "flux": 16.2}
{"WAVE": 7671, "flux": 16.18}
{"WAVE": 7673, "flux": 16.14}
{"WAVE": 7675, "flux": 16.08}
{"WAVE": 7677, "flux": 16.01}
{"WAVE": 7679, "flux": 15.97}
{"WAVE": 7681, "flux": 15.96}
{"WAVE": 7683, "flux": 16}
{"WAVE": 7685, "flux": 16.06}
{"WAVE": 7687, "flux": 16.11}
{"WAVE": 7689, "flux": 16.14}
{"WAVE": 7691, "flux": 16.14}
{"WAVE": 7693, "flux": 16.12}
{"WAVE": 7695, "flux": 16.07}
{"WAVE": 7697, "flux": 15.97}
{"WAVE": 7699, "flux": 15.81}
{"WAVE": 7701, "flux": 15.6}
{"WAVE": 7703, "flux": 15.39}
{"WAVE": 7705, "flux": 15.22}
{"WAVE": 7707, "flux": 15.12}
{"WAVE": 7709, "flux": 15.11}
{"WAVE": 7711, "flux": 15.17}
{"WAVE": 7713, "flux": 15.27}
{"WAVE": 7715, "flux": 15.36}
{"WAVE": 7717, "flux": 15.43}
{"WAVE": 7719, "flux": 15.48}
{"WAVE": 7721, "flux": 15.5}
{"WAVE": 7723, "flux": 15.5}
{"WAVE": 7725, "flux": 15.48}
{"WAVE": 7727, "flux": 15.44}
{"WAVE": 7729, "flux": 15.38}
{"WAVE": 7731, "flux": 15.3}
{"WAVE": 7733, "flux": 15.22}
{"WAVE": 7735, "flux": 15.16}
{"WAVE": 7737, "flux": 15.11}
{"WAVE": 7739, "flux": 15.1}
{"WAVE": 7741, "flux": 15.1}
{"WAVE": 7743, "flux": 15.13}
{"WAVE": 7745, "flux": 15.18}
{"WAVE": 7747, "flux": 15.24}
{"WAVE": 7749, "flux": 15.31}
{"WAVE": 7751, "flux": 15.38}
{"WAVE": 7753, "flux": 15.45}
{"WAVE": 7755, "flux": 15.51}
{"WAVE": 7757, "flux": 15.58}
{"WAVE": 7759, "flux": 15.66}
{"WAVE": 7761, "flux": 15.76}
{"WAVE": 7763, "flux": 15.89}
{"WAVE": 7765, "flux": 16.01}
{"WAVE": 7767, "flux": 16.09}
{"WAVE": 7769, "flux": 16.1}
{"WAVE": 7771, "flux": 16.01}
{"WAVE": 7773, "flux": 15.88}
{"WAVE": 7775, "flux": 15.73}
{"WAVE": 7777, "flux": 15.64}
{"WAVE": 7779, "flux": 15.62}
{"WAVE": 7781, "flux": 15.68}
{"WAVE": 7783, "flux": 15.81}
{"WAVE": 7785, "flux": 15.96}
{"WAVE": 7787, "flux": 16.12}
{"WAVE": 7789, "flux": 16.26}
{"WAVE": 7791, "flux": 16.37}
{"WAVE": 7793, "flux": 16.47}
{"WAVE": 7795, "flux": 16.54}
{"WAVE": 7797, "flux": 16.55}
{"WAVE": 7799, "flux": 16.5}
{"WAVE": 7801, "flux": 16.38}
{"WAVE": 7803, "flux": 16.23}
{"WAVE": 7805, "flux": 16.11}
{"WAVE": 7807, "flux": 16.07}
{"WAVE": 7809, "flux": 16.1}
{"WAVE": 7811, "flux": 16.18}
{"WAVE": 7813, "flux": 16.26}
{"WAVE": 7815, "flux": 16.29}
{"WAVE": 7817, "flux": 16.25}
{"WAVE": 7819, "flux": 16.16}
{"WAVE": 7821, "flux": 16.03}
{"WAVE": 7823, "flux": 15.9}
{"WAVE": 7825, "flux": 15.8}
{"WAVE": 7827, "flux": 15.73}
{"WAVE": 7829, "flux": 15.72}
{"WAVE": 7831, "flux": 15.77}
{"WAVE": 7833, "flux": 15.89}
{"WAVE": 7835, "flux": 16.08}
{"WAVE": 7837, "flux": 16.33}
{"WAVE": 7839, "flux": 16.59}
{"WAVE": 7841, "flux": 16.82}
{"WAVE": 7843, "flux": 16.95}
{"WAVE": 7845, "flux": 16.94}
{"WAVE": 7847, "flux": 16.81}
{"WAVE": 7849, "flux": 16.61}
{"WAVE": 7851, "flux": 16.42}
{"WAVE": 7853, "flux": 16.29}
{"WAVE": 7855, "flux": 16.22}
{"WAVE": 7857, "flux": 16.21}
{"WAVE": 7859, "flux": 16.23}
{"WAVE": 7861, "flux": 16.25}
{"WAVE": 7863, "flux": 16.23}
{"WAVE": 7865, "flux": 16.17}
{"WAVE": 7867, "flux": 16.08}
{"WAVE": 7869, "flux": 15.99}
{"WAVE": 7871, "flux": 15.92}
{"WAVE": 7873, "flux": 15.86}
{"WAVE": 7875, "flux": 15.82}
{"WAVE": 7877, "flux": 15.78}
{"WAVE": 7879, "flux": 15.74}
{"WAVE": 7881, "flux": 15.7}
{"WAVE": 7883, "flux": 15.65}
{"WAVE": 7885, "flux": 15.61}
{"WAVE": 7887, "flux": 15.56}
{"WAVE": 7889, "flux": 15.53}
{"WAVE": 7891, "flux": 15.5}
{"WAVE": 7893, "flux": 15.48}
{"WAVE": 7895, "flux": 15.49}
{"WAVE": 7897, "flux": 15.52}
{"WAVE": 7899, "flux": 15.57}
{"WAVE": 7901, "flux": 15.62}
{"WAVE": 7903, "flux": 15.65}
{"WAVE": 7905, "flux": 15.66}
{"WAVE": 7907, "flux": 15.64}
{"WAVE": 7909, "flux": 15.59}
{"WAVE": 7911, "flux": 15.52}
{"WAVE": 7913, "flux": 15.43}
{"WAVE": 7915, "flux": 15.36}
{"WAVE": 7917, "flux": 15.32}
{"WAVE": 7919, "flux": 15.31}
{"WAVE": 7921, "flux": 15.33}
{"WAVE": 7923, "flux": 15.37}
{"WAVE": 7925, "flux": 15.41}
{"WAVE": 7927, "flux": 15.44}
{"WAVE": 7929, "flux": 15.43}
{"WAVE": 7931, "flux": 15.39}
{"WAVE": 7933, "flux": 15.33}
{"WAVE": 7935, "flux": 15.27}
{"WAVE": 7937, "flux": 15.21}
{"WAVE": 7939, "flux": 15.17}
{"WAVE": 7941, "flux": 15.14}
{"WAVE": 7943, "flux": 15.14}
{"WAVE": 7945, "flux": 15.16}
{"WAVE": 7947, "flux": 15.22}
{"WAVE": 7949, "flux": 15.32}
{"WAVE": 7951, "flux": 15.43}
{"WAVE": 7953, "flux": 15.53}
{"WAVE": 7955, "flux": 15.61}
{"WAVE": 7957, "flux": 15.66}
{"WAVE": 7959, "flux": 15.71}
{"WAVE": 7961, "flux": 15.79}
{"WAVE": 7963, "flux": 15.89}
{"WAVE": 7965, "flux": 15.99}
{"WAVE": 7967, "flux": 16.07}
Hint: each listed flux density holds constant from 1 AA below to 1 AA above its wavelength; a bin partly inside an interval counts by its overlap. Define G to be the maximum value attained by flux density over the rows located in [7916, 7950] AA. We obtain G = 15.44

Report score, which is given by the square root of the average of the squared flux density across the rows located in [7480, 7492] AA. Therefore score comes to 16.4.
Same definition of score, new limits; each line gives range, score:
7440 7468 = 16.8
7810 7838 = 16.0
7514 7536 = 16.7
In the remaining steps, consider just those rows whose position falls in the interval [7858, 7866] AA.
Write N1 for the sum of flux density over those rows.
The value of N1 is 64.9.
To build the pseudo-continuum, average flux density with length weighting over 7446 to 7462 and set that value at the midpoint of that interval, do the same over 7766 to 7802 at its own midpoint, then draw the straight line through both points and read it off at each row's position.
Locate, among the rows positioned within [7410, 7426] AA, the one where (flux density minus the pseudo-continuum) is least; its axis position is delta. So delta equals 7413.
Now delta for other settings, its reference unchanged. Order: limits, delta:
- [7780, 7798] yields 7781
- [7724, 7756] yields 7739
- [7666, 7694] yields 7681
